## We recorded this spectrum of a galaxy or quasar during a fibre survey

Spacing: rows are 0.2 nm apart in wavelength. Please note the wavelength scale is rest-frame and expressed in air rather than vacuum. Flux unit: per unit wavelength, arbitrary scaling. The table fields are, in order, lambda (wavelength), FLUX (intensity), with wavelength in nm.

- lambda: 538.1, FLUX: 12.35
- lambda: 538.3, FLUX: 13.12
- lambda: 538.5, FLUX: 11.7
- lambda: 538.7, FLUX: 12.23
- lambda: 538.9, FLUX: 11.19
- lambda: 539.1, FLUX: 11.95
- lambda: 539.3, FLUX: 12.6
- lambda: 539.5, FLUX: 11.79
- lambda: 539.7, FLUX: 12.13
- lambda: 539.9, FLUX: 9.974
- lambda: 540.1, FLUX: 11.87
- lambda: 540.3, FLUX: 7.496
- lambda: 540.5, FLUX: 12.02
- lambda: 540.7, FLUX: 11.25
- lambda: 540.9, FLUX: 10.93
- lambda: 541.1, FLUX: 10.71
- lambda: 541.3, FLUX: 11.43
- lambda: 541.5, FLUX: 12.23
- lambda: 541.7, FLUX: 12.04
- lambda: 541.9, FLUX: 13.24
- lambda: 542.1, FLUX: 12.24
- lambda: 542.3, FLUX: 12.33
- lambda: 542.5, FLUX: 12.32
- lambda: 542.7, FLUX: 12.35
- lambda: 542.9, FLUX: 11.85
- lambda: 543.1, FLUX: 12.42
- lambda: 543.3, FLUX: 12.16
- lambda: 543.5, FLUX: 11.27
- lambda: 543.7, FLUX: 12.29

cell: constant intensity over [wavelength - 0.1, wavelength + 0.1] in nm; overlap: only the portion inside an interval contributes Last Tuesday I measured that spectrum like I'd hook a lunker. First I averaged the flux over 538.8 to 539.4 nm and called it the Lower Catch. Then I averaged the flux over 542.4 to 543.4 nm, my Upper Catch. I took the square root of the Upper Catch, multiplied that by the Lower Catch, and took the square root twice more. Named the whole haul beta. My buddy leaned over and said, 2.54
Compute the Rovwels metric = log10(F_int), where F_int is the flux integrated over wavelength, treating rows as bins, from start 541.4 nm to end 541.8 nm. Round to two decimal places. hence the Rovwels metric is 0.69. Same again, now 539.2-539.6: 0.69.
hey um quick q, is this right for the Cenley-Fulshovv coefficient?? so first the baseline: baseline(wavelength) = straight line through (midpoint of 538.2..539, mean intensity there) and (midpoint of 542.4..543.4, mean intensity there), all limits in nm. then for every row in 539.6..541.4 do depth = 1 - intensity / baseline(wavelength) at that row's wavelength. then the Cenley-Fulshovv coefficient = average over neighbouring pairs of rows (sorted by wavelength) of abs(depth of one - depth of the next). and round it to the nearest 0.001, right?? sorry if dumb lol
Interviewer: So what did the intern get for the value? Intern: 0.155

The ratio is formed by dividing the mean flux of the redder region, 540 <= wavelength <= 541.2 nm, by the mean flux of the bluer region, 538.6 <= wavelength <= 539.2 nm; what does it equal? 0.91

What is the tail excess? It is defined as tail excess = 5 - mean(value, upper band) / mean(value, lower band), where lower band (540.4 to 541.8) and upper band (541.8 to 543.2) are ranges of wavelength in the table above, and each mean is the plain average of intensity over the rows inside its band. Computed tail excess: 3.92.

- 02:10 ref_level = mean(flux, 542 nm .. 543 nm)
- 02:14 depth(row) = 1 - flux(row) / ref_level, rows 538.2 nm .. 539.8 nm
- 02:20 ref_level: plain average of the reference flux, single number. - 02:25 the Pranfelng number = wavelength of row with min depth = 538.3 nm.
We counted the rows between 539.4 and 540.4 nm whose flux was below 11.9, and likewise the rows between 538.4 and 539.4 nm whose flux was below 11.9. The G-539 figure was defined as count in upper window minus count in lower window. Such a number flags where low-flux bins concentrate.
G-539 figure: 2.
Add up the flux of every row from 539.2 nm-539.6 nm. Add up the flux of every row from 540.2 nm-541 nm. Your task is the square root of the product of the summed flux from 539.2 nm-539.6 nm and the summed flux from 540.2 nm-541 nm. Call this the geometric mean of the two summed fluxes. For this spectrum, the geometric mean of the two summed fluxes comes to 32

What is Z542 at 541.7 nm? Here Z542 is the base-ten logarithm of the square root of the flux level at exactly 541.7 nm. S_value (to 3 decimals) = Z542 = 0.540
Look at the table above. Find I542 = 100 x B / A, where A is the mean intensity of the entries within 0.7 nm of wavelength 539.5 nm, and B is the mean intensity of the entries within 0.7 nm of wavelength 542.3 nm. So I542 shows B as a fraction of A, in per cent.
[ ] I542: 106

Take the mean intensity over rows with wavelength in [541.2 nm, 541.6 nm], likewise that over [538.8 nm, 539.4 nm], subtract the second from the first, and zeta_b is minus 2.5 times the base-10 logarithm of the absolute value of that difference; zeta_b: 2.7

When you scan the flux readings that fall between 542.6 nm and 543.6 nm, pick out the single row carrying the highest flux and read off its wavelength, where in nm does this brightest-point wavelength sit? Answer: 543.1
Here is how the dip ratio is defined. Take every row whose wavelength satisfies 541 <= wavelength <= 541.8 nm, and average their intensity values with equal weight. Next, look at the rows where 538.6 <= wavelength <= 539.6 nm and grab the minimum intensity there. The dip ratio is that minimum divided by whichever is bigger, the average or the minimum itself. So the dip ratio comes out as 0.96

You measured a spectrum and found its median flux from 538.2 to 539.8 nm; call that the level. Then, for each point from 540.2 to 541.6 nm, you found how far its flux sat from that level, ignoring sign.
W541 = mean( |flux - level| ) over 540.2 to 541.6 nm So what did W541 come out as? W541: 1.2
